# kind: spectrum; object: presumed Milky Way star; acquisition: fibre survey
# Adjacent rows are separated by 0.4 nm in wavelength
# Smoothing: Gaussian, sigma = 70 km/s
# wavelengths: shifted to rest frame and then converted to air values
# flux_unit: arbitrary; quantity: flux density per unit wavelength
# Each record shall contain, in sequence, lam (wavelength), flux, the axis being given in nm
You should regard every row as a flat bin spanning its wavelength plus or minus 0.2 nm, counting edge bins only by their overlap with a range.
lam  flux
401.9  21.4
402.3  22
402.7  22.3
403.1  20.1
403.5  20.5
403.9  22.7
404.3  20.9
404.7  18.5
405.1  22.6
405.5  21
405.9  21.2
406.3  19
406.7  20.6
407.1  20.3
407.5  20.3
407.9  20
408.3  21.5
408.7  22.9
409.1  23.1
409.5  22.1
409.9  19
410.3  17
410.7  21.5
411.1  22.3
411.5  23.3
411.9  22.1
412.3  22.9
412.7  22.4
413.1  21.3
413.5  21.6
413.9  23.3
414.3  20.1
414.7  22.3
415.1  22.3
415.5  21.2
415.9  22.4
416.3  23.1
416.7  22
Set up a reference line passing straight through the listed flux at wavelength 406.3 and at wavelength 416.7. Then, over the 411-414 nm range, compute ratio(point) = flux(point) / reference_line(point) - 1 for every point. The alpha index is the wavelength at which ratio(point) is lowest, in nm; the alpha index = 413.1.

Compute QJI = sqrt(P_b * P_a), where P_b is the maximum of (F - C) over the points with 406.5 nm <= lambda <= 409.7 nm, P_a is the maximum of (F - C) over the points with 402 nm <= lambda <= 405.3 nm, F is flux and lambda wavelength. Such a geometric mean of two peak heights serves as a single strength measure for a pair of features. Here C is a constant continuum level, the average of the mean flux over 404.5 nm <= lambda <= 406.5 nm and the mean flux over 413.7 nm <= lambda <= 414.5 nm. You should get 1.81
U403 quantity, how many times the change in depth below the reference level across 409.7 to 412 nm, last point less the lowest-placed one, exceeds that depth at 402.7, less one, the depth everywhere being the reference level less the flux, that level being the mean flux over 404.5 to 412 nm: 1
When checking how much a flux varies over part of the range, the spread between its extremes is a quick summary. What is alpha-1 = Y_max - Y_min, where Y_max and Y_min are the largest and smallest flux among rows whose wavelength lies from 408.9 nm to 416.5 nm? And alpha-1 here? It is 6.3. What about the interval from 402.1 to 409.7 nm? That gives 4.6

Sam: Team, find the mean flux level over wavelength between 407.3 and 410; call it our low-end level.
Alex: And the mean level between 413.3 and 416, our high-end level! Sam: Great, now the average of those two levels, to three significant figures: 21.6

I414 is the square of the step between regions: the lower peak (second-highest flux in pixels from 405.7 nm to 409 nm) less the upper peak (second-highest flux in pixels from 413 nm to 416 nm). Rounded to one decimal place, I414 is 0.8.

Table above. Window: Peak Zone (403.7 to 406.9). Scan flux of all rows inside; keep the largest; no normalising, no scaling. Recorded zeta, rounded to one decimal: 22.7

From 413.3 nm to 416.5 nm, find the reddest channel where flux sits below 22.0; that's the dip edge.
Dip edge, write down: 415.5 nm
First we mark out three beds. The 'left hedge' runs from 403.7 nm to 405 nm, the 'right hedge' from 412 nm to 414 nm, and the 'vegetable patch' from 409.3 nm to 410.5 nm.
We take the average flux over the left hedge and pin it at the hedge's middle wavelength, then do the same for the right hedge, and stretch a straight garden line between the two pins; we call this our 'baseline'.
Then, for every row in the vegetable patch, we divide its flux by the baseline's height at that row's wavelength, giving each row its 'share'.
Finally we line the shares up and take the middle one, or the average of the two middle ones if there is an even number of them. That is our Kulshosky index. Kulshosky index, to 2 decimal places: 0.87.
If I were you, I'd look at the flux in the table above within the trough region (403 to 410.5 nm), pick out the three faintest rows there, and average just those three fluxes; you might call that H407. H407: 18.2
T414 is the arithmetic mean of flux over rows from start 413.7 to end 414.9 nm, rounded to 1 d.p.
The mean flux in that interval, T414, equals 21.9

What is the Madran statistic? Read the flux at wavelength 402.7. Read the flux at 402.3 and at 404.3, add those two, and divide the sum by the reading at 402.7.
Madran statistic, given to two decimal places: 1.92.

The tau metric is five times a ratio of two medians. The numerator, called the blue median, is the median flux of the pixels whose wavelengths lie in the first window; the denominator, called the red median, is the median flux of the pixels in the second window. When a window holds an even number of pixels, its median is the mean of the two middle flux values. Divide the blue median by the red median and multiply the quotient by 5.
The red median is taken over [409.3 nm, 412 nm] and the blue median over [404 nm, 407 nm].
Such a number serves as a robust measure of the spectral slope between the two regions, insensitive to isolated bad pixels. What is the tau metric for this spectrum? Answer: 4.73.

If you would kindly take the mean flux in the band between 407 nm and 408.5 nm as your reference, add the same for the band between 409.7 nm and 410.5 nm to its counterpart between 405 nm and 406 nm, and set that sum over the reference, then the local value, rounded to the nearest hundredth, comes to 1.93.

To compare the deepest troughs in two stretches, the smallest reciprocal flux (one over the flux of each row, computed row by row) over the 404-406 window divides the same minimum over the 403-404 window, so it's 0.996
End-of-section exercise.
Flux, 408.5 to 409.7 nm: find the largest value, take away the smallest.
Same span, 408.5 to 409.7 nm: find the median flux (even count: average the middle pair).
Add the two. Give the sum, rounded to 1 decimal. 23.9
